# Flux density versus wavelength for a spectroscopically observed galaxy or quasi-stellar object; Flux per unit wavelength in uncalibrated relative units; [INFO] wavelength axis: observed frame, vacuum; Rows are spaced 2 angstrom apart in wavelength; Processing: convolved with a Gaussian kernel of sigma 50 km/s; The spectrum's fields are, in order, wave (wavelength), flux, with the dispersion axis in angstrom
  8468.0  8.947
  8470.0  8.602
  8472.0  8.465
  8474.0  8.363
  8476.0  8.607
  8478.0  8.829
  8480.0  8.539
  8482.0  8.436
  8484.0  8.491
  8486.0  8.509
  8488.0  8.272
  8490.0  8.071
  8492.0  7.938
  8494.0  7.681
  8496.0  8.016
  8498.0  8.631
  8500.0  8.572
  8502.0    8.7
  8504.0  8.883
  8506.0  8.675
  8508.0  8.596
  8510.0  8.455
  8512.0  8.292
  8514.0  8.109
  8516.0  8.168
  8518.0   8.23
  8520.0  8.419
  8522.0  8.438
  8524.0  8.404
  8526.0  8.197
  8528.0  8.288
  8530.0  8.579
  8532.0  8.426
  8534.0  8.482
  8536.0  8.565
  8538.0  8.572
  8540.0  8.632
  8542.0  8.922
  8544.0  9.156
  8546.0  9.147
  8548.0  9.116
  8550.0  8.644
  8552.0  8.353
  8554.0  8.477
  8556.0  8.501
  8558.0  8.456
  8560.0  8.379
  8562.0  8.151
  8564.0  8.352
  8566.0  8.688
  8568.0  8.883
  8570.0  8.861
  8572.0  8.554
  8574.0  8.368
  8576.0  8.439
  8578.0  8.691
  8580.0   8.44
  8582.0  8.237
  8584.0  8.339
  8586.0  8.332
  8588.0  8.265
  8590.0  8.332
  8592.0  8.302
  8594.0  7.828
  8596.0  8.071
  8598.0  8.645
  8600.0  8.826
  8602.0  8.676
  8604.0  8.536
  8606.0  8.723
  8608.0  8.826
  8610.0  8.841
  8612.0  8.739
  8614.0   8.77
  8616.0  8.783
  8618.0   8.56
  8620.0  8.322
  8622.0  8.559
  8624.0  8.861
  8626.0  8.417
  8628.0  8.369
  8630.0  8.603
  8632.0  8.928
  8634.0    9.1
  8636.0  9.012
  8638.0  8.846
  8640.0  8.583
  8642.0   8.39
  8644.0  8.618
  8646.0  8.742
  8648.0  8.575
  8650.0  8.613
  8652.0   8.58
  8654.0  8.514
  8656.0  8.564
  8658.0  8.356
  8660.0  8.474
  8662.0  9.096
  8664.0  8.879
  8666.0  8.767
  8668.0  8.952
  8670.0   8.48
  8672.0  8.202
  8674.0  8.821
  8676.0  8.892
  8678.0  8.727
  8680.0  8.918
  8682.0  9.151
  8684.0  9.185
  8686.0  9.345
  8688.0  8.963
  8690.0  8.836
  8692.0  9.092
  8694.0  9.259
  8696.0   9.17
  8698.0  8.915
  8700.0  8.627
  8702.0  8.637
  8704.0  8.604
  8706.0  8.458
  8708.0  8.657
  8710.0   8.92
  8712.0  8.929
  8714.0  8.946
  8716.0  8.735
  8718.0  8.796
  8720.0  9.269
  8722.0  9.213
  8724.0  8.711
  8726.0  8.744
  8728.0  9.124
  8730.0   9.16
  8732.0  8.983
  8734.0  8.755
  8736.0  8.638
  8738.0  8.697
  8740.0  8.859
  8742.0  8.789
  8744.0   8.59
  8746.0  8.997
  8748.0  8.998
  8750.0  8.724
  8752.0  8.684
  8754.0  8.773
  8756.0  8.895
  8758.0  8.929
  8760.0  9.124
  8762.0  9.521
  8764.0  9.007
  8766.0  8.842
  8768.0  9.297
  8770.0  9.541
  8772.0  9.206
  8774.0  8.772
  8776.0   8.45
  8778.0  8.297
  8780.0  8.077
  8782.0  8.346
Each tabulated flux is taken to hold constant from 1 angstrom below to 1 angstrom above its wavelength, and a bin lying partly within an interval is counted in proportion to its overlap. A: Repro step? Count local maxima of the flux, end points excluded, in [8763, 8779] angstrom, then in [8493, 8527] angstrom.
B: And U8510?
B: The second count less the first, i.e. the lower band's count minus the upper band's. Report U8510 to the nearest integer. 2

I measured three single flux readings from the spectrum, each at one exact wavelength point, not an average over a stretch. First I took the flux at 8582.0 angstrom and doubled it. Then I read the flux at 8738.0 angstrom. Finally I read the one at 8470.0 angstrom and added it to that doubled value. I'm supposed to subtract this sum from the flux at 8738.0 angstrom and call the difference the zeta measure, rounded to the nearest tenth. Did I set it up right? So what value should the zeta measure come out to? -16.4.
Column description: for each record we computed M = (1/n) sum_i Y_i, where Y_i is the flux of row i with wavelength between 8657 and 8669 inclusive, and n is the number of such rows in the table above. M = 8.75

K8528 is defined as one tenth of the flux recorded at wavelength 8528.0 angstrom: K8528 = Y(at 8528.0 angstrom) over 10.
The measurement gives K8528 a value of 0.83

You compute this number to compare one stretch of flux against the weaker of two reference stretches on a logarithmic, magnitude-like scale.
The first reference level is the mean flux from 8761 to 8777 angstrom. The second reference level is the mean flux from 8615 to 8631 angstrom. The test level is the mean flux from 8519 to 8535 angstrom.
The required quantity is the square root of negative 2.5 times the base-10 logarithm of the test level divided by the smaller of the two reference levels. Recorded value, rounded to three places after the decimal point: 0.141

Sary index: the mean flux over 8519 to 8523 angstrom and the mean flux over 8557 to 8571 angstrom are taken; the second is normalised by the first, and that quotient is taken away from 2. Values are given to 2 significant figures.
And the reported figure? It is 0.99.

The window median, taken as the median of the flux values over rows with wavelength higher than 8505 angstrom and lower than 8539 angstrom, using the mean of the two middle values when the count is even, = 8.4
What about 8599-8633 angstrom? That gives 8.7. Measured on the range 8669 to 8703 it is 8.9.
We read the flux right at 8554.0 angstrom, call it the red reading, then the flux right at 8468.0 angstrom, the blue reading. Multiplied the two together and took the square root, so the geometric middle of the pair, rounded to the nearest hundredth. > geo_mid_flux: 8.71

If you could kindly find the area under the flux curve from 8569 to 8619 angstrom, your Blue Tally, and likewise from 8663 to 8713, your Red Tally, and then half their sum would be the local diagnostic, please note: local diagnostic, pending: 434.4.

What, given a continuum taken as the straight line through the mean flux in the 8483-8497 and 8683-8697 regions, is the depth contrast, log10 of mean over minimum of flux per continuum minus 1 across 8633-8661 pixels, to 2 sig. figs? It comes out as -0.35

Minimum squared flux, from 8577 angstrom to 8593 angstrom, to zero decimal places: 68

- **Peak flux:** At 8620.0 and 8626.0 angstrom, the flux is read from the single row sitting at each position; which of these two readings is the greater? 8.4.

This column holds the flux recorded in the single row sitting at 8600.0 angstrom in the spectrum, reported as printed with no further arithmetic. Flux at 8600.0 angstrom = 8.826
